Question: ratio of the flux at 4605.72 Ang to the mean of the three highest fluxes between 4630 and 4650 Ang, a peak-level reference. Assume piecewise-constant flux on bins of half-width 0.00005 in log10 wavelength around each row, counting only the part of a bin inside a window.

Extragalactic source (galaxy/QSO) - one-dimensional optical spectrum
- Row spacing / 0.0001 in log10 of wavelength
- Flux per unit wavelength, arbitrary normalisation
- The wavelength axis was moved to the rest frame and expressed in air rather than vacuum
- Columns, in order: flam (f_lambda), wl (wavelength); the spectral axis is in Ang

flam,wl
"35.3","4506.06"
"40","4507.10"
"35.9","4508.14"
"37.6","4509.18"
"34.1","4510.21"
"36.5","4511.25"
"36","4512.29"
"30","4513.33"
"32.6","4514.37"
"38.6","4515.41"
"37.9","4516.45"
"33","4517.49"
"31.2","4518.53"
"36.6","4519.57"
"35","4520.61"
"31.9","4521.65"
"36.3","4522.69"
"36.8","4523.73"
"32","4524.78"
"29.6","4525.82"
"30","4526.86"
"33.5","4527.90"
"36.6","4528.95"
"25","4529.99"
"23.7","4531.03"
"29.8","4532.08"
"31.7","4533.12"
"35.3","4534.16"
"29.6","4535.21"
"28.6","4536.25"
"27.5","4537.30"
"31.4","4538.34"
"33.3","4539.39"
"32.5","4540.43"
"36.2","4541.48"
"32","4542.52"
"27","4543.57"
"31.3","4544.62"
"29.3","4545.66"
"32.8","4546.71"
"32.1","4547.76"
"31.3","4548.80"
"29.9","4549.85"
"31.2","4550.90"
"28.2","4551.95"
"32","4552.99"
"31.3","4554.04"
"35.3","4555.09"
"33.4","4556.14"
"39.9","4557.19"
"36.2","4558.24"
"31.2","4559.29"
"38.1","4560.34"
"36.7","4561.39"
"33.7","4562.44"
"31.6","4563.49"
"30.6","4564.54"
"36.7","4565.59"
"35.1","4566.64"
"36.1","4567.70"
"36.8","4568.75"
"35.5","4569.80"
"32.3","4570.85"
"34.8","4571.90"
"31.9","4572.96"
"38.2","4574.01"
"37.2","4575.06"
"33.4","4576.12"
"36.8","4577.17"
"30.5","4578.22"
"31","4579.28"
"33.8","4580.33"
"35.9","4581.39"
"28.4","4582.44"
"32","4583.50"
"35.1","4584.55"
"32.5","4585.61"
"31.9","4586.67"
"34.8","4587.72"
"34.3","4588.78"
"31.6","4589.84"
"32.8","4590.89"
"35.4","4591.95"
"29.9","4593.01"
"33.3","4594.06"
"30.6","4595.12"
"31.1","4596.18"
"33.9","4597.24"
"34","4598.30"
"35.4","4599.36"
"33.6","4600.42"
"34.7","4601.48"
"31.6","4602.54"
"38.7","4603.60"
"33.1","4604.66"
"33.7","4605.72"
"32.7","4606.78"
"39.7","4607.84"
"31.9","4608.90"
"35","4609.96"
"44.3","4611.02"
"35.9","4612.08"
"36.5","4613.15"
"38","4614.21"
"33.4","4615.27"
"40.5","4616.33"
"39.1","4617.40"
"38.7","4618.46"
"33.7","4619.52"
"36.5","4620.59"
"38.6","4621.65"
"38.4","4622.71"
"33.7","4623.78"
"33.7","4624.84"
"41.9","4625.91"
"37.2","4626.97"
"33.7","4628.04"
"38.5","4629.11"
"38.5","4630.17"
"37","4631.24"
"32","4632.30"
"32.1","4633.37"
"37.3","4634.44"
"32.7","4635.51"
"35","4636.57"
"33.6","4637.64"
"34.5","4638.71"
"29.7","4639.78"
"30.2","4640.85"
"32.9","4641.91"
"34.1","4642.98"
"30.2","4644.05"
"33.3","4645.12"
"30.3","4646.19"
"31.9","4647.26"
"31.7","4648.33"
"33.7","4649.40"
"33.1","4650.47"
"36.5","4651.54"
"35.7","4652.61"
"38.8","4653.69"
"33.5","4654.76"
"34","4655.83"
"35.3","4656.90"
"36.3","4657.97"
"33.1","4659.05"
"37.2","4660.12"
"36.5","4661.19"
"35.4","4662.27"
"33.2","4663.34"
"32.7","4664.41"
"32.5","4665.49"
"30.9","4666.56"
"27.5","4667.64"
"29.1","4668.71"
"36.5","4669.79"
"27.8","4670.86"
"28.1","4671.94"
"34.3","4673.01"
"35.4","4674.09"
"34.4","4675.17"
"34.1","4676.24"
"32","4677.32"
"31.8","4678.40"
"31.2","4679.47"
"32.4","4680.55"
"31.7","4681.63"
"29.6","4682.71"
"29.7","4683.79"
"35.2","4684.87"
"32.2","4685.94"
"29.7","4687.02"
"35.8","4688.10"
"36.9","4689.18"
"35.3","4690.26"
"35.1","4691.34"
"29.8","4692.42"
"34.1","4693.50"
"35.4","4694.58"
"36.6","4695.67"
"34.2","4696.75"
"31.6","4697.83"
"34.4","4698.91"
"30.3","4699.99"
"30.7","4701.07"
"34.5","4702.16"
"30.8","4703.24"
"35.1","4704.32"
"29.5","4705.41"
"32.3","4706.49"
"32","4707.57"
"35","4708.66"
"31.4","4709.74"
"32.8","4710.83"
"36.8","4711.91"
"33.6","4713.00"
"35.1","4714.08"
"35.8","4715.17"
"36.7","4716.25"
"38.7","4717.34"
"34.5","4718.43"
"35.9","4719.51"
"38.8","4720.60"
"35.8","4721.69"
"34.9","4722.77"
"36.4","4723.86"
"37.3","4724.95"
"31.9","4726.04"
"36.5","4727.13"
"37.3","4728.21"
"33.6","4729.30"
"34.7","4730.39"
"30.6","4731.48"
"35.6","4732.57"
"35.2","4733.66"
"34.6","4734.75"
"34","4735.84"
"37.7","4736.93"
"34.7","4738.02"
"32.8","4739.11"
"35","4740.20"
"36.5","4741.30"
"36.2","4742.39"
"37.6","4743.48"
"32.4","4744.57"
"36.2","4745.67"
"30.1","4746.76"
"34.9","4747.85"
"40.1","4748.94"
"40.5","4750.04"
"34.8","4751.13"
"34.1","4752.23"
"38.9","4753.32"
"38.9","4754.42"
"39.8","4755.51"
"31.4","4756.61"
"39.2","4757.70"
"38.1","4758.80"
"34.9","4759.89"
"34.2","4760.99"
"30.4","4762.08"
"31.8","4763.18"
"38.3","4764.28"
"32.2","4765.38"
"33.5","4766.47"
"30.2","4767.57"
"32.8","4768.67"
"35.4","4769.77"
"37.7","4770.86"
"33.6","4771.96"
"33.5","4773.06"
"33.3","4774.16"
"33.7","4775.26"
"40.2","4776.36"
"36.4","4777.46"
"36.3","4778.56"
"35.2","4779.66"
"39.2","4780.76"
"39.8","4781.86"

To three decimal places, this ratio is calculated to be 0.896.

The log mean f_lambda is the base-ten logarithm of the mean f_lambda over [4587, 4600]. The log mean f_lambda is 1.52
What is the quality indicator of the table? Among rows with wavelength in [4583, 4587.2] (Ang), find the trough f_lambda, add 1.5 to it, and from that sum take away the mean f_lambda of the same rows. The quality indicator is 0.5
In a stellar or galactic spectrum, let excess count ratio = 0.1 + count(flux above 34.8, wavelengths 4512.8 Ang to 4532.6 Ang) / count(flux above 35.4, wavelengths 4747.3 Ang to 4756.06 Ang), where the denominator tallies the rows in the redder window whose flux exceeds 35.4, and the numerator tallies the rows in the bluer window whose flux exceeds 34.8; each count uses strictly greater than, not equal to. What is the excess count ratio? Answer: 1.50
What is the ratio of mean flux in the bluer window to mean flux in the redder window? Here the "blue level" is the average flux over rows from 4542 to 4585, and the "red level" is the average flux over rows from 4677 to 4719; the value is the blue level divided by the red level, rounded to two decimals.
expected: 1.00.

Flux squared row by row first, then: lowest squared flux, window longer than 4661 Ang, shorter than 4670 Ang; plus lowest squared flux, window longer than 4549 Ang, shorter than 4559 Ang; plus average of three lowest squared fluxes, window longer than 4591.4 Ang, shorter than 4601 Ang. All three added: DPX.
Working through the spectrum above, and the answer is 2484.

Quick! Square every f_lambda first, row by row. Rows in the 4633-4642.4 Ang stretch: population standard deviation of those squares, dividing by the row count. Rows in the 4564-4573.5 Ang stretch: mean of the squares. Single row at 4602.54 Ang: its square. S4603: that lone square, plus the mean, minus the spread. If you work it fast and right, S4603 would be 2040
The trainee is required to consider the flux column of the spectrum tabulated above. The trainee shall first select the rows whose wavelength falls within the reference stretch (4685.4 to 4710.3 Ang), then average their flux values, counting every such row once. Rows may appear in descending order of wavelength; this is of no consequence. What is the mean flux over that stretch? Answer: 33.2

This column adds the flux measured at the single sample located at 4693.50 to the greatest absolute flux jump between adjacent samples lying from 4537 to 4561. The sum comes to 41.0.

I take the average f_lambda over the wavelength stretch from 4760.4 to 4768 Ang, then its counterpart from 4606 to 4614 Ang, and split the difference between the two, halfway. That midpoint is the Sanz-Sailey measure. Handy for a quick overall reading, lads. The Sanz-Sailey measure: 34.8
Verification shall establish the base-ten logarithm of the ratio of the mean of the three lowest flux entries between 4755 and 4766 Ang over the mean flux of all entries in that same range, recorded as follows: -0.050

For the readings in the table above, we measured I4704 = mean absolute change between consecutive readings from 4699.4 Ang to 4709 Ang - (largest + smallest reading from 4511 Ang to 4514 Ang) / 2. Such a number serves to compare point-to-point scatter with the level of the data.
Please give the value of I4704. -30.3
